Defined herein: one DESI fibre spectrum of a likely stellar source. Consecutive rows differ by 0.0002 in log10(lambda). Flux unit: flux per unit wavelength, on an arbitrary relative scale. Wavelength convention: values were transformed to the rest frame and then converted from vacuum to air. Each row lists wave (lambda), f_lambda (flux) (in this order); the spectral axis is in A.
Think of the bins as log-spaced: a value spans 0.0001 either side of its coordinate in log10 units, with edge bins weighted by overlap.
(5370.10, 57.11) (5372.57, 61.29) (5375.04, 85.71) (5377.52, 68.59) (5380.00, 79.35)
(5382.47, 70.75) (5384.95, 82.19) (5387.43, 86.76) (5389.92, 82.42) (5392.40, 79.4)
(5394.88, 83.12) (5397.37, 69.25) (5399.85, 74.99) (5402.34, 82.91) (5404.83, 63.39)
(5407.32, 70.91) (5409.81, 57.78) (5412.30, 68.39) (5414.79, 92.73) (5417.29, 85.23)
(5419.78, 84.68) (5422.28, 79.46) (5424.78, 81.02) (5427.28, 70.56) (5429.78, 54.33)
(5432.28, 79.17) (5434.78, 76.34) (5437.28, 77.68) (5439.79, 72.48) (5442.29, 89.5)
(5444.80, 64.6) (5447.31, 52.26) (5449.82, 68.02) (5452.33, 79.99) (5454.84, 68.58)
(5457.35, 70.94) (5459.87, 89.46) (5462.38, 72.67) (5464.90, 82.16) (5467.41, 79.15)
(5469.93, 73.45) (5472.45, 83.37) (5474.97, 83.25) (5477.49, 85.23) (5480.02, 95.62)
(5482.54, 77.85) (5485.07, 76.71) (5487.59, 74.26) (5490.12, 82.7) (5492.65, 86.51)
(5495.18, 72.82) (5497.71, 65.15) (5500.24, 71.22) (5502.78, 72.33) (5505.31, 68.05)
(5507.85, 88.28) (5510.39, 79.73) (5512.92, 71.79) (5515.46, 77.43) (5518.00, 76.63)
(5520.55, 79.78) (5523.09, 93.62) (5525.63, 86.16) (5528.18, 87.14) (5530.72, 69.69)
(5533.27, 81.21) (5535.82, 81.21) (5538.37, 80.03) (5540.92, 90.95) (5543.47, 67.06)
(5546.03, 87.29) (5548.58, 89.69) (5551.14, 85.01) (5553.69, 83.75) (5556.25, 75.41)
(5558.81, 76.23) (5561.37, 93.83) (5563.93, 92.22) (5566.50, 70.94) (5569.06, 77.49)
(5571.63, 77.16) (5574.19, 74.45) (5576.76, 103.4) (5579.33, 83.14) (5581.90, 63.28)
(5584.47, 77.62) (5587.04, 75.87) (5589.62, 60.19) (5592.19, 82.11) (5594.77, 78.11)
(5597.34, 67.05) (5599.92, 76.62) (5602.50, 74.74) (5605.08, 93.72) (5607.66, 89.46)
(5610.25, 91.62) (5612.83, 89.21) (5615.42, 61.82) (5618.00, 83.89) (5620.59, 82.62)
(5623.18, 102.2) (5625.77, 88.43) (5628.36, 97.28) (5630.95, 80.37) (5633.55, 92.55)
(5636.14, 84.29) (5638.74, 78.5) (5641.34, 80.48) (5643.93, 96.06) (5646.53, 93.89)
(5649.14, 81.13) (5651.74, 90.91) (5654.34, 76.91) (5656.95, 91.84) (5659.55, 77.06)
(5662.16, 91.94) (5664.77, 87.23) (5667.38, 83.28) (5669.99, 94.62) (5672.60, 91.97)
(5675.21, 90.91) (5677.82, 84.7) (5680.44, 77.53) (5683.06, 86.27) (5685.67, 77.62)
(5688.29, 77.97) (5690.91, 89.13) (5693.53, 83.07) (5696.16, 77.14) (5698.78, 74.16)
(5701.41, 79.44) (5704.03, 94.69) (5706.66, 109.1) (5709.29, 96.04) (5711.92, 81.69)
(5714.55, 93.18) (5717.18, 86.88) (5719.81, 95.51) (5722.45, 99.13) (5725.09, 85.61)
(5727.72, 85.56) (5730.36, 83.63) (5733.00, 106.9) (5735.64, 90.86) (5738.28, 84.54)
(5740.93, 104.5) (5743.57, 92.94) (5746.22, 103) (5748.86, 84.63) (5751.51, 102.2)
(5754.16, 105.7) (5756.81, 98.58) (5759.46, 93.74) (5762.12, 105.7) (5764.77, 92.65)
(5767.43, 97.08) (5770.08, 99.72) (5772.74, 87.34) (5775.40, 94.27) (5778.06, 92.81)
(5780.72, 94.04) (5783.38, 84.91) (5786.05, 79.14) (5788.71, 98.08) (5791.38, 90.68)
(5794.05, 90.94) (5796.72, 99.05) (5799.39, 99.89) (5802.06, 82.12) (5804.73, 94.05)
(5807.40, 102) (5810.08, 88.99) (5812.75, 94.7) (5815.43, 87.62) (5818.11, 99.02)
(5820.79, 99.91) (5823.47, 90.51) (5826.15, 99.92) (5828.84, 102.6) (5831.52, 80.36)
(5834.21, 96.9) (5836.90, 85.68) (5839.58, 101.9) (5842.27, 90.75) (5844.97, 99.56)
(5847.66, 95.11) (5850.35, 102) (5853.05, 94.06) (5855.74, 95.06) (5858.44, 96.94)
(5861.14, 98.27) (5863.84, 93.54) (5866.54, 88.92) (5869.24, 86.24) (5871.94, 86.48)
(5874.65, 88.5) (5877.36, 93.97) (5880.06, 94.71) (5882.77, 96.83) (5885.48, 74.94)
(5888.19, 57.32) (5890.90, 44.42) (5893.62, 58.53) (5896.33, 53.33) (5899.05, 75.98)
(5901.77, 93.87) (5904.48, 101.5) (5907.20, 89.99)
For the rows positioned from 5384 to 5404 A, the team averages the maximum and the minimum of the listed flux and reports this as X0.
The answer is 78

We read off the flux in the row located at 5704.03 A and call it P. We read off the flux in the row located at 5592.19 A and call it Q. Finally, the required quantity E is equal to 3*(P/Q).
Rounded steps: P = 94.69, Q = 82.11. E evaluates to 3.5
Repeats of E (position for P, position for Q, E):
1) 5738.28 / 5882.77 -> 2.6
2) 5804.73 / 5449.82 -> 4.1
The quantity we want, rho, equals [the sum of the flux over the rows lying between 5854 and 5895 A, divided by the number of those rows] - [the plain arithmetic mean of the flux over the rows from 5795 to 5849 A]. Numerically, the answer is -11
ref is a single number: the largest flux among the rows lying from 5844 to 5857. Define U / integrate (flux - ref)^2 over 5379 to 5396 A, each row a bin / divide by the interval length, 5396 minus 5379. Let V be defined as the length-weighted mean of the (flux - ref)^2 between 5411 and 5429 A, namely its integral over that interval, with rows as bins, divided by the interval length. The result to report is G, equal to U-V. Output -102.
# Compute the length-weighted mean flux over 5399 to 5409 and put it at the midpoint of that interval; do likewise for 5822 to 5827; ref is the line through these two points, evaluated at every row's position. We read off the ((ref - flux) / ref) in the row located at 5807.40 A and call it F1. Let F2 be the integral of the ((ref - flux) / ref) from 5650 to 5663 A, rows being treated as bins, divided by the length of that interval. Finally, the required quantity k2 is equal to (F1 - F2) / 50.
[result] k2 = -0.0018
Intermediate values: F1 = -0.08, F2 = 0.01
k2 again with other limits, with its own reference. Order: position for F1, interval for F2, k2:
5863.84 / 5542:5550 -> 0.0012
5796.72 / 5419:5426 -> 0.0011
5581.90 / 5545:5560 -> 0.0052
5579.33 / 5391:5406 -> 0.0007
